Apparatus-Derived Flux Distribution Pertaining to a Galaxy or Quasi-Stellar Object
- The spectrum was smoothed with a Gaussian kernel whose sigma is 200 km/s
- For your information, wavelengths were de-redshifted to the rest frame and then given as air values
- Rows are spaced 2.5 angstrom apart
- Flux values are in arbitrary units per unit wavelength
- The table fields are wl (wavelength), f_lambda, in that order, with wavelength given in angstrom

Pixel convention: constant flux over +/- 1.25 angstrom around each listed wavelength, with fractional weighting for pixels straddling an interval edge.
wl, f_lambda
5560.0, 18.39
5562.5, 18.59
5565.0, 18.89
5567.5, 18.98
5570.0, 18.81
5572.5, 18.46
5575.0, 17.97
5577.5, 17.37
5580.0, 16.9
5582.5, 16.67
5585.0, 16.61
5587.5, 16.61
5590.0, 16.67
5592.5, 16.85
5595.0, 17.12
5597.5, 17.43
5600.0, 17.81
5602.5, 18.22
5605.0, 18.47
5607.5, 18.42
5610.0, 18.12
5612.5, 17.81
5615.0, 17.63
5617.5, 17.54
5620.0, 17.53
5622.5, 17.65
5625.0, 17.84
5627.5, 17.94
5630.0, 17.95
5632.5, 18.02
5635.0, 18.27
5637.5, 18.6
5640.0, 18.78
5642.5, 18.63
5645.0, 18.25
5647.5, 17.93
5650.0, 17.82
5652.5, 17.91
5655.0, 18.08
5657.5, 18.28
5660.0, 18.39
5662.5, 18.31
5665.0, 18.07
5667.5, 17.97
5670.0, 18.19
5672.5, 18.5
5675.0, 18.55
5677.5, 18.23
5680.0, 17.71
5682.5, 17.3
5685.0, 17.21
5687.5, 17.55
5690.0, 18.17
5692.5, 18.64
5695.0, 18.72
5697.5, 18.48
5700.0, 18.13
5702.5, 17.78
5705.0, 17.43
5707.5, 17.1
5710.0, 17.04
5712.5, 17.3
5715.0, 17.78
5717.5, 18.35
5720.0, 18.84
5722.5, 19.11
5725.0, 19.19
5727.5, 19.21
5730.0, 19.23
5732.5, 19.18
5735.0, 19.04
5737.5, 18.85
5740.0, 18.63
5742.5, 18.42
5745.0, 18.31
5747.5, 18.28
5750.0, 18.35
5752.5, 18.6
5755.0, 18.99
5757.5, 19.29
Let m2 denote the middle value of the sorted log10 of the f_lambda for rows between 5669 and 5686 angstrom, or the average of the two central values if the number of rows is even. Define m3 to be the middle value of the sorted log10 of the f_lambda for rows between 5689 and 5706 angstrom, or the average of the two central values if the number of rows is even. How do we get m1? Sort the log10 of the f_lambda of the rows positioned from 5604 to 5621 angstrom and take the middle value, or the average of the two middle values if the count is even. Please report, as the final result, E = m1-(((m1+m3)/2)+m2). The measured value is -1.26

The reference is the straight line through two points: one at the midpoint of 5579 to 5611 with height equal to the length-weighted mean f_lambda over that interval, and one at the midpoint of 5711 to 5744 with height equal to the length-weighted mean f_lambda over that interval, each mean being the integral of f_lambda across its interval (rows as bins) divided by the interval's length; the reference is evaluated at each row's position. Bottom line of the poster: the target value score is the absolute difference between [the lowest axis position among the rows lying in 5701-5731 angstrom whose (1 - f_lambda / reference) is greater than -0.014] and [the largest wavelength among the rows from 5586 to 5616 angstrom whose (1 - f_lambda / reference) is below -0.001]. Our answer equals 87.5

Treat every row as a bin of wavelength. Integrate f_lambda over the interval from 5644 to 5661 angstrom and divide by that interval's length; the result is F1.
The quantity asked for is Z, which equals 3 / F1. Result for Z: 0.1659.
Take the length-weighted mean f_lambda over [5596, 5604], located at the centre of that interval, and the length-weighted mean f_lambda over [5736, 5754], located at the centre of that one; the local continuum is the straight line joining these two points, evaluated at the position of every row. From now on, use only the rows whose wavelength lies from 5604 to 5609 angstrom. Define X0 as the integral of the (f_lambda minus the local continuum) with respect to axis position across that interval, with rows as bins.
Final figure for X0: 2.9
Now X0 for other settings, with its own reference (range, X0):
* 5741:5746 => -0.6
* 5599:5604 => 1.1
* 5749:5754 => -0.1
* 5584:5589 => -5.7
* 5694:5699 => 1.5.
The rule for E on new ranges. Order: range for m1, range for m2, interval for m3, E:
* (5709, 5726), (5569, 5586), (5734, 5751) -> -1.24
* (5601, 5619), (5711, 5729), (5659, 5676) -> -1.28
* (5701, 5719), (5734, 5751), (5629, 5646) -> -1.28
